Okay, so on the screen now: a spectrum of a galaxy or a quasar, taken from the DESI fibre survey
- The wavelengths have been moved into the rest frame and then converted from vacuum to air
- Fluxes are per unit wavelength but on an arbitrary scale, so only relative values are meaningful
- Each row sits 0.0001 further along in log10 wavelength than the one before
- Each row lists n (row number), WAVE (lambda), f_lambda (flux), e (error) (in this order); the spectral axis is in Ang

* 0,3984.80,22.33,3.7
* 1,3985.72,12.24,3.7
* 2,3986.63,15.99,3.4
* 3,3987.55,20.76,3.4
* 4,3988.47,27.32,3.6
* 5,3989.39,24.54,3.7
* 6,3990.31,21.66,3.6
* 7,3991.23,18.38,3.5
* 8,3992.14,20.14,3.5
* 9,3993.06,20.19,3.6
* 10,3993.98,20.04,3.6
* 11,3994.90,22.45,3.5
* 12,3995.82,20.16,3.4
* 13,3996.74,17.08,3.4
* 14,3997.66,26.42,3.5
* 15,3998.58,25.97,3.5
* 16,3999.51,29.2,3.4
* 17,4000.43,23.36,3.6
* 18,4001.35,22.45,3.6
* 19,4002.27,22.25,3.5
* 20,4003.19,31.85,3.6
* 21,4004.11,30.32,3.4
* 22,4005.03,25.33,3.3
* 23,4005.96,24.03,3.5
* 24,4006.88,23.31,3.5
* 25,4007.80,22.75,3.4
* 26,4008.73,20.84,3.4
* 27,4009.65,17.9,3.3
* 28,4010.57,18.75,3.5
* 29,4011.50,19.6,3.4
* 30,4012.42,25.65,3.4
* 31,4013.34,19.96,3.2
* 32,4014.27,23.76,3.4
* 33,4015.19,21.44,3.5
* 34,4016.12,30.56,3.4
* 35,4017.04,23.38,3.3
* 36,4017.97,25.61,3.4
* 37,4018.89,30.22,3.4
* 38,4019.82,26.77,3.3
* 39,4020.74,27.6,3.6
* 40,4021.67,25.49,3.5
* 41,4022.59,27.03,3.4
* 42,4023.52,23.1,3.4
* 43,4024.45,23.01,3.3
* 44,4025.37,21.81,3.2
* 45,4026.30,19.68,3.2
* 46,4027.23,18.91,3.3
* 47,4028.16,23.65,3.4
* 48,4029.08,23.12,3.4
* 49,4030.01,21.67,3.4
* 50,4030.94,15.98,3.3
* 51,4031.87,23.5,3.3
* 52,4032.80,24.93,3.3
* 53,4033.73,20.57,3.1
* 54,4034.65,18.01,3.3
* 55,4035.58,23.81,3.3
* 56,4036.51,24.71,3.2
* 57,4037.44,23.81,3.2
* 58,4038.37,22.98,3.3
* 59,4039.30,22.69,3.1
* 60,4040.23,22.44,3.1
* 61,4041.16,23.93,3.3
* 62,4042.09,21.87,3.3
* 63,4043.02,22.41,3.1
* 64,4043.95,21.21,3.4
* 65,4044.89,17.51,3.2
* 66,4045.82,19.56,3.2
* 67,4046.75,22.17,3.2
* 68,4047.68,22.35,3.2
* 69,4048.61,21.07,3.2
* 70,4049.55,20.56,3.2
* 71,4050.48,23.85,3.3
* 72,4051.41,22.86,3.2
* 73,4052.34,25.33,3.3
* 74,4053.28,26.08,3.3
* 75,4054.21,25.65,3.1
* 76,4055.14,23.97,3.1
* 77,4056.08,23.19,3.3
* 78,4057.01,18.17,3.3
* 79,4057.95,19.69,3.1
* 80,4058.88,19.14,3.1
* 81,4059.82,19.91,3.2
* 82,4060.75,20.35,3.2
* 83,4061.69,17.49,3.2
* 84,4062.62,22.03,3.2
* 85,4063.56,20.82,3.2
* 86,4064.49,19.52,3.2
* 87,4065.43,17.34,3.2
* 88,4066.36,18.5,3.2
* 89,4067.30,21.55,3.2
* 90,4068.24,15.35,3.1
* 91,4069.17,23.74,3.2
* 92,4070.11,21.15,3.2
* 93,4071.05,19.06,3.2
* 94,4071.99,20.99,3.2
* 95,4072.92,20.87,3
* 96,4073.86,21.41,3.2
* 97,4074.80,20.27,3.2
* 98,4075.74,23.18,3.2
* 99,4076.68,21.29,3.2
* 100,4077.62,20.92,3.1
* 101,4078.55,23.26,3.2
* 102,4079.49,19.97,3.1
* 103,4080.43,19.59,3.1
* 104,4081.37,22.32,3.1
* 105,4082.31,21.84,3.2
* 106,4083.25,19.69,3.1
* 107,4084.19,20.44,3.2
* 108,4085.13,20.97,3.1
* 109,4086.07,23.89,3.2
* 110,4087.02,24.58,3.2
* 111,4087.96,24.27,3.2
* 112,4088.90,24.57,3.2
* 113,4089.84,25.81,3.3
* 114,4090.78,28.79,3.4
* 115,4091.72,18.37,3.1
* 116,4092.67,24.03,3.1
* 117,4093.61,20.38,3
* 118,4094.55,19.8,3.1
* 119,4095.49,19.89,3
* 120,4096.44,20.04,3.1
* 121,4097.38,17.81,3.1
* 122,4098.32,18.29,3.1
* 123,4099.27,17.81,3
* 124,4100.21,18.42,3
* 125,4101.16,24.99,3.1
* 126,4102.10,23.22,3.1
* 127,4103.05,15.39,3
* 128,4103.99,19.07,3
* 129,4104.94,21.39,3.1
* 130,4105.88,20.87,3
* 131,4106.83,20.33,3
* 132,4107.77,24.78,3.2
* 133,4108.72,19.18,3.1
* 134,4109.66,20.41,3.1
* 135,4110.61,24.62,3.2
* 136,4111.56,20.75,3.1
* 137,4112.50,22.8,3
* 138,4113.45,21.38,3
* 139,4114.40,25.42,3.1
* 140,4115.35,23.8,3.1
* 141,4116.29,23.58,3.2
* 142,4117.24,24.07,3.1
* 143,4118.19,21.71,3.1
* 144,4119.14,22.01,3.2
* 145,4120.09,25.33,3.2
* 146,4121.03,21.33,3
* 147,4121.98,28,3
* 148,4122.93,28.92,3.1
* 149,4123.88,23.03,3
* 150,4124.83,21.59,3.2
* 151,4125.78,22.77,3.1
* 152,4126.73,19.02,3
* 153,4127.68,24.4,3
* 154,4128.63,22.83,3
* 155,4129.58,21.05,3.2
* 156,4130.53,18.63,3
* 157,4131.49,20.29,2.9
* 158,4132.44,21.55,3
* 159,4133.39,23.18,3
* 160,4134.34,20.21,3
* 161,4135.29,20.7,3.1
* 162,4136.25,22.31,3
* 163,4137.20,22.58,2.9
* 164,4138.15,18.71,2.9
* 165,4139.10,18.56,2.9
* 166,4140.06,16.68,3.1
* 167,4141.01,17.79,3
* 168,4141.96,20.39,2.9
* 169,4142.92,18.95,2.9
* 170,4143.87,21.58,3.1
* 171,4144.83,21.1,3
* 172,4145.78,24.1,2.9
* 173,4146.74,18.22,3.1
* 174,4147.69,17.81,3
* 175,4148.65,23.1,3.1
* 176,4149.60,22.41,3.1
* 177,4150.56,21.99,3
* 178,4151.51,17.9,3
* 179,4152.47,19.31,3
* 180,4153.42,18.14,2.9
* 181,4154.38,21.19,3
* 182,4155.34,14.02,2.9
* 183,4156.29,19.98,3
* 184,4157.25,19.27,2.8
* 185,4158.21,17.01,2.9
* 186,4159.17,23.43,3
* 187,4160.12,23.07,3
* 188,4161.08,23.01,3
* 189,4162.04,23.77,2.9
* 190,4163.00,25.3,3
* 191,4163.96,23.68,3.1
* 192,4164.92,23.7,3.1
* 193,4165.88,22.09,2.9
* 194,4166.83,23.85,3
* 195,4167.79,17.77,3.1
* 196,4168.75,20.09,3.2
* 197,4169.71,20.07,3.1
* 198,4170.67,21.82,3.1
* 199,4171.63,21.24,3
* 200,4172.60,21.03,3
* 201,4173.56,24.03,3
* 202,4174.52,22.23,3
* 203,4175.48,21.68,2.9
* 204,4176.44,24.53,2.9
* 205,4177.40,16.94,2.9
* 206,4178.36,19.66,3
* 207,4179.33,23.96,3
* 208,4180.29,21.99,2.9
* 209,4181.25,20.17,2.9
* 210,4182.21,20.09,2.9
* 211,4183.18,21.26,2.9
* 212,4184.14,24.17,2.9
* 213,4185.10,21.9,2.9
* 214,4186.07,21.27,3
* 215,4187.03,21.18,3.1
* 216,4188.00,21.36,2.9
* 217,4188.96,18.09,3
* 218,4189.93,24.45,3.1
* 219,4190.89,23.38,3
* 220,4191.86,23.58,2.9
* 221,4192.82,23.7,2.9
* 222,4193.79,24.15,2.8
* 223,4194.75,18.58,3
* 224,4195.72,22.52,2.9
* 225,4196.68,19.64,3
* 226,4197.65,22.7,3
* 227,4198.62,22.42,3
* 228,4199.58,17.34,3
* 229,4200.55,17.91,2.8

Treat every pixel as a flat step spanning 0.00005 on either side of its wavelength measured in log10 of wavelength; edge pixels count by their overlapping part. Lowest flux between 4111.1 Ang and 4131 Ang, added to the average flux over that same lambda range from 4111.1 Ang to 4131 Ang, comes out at 41.6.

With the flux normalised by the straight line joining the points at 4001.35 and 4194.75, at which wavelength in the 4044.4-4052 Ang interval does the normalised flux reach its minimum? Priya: 4044.89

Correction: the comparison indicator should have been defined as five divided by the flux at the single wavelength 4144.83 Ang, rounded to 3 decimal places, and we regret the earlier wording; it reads 0.237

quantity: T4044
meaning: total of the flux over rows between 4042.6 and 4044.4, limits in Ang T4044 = 44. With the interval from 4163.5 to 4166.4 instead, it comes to 69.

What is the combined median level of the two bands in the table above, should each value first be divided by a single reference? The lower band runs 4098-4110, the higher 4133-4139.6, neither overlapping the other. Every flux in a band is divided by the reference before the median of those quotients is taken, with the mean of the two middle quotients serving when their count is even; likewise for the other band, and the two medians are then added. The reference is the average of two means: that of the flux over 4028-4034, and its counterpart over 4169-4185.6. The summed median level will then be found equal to 1.89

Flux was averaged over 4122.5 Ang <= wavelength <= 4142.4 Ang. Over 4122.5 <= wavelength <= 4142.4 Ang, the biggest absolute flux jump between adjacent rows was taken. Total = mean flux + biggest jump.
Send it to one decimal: 27.1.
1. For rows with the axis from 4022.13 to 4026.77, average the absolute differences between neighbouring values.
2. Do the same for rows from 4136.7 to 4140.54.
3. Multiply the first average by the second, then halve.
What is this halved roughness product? 1.8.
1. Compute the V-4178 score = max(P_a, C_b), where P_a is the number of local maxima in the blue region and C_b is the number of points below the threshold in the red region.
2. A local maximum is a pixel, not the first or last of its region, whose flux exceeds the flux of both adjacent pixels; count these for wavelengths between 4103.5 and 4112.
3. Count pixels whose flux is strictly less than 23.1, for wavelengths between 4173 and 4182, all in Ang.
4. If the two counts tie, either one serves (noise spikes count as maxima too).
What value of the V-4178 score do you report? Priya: 6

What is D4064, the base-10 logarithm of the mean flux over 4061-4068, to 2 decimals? 1.29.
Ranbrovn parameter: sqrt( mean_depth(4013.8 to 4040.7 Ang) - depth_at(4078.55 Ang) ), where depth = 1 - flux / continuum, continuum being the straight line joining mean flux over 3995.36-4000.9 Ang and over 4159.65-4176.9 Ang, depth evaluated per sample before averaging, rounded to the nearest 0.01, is 0.09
